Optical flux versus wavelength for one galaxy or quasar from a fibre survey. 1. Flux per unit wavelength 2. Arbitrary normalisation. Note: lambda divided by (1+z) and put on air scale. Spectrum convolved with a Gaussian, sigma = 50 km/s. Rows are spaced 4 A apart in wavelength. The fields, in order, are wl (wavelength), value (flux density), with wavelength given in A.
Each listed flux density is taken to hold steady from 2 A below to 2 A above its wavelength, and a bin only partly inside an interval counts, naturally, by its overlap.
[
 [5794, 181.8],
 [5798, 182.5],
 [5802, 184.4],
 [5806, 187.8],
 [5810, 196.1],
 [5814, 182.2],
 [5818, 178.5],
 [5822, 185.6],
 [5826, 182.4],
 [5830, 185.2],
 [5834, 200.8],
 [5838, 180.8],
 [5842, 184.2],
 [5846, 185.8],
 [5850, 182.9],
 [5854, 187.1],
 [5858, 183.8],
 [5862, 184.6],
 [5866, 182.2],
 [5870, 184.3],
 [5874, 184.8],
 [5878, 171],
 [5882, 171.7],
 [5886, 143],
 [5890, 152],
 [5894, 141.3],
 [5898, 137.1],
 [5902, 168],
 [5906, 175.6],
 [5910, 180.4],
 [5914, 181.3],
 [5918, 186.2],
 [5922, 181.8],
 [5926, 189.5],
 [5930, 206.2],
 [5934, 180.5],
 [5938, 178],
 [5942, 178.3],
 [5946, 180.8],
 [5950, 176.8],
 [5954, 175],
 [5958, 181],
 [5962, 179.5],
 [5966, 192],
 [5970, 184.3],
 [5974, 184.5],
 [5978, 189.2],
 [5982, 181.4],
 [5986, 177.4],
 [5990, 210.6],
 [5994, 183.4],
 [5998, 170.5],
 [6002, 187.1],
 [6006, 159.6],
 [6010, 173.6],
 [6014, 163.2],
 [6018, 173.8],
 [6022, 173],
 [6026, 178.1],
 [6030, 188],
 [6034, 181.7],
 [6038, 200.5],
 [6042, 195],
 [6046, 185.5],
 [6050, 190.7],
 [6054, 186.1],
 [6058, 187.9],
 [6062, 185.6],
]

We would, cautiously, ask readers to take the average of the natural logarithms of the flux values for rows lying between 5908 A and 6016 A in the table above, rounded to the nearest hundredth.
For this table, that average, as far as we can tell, 5.20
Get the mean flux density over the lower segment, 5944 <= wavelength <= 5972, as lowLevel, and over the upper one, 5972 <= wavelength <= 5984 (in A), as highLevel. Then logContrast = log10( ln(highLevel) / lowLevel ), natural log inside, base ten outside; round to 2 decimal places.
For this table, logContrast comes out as -1.54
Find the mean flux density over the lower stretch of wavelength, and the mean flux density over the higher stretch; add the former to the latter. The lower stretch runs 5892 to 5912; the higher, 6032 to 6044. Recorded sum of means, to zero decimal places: 353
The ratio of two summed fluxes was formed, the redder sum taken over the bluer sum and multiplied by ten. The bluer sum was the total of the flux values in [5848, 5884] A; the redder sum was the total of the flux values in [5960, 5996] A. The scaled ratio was 10.31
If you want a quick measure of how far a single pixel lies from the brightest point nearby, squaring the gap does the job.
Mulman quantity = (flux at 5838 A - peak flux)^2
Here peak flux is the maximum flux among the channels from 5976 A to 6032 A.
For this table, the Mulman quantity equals 888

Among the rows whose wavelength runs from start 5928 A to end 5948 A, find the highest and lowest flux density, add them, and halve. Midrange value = 192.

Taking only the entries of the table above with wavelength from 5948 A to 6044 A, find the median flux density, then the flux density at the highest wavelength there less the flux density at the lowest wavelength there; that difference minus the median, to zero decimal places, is -163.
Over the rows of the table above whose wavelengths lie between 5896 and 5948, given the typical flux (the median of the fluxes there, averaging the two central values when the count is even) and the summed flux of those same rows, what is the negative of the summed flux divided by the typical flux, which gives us -12.9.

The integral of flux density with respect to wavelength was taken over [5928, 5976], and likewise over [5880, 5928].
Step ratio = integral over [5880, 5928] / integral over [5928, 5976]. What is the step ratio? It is 0.91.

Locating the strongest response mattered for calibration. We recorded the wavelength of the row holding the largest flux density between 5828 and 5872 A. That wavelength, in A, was 5834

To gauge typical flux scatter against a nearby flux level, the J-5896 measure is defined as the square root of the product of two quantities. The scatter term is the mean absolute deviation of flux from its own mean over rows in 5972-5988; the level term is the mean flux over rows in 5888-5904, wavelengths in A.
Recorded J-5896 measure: 24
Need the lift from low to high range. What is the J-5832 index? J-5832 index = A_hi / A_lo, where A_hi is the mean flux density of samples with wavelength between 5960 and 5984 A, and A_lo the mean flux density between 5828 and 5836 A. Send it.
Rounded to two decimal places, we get 0.96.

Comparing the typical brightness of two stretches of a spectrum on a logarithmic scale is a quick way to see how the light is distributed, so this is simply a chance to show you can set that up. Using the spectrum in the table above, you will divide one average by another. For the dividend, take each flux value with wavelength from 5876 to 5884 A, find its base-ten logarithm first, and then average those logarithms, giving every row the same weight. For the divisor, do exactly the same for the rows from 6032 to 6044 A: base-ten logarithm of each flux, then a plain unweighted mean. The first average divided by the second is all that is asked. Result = 0.98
